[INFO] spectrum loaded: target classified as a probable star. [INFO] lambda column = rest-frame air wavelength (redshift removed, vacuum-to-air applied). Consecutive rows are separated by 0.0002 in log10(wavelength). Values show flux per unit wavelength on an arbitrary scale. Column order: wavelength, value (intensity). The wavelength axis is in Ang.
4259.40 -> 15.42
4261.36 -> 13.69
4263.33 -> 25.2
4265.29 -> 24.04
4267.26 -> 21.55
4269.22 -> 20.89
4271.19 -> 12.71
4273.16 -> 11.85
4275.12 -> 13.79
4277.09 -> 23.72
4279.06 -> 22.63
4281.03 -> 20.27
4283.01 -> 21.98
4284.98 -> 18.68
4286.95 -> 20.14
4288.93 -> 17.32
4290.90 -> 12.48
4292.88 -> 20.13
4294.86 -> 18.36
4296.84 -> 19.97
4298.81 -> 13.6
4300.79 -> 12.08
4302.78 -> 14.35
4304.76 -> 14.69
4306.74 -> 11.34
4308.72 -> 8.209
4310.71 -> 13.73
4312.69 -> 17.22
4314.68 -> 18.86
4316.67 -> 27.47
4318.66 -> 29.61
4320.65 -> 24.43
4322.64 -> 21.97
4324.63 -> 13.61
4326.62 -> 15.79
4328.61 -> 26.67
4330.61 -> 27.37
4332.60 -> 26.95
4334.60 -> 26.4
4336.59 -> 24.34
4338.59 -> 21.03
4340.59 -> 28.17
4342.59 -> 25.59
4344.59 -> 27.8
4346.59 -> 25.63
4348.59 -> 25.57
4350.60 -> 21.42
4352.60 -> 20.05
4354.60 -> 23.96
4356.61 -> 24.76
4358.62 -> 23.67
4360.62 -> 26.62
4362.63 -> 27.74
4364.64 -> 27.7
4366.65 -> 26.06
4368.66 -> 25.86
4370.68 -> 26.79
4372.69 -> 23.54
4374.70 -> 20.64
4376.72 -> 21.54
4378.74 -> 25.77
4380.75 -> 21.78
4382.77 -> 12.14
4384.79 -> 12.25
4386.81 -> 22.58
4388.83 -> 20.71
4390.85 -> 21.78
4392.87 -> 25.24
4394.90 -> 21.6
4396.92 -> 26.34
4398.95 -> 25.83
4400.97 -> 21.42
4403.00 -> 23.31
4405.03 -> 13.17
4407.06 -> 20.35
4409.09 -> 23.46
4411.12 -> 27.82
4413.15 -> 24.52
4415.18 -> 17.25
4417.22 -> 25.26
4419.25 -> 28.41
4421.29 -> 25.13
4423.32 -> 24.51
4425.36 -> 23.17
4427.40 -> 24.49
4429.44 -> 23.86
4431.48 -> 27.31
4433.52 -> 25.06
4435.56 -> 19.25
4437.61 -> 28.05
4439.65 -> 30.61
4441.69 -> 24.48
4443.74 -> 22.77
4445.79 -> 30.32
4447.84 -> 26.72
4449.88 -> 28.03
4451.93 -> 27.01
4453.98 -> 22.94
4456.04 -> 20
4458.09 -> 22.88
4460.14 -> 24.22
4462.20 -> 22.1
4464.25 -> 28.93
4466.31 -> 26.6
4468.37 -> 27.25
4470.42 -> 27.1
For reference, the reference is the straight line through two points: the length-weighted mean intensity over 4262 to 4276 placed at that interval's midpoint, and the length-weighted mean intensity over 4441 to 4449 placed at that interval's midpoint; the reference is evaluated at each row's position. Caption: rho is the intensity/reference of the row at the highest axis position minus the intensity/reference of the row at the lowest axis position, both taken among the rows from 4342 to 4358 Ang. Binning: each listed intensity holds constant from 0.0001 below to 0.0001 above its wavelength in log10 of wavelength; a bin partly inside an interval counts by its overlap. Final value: -0.1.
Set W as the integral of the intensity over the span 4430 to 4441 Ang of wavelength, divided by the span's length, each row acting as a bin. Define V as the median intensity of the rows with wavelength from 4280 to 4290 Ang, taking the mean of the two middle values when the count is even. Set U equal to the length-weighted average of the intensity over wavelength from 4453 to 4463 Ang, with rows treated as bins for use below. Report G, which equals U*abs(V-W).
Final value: 130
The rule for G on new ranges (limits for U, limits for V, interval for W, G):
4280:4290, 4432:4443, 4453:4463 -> 52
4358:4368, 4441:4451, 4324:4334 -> 110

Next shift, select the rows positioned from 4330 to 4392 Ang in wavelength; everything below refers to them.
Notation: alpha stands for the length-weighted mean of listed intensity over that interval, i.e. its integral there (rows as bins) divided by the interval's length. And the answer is 23.7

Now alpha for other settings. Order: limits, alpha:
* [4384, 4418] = 22.0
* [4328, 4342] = 25.8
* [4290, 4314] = 14.7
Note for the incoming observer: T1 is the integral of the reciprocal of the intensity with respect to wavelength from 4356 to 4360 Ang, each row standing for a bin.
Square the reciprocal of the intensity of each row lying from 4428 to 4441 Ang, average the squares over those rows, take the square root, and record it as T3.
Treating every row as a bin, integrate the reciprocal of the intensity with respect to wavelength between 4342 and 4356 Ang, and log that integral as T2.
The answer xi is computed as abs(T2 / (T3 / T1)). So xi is 2.4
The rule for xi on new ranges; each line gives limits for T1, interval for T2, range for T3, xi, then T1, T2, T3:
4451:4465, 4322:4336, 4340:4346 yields 10.6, 0.59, 0.66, 0.037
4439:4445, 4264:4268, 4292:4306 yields 0.6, 0.24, 0.17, 0.065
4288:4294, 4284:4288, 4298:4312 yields 0.9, 0.37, 0.21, 0.084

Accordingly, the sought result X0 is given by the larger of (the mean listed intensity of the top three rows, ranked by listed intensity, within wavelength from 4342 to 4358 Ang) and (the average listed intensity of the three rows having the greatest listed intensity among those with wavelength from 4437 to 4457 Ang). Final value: 29.7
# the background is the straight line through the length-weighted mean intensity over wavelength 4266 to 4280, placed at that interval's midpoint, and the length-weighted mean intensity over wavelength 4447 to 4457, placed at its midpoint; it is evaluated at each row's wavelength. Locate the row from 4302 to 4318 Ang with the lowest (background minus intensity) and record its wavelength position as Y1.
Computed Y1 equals 4316.67 Ang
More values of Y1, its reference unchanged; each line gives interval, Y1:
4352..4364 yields 4362.63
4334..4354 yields 4340.59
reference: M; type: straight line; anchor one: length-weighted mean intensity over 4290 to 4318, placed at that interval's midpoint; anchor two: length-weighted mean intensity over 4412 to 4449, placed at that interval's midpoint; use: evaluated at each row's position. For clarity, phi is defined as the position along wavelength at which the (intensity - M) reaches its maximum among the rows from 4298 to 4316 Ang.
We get 4314.68 Ang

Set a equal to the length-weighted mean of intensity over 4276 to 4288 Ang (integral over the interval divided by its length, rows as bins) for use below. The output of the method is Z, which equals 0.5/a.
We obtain 0.024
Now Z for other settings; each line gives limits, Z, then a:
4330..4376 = 0.020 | 25.1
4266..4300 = 0.027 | 18.3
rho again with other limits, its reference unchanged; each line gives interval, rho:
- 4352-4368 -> 0.2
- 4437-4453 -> -0.1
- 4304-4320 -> 0.7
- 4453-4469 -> 0.1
